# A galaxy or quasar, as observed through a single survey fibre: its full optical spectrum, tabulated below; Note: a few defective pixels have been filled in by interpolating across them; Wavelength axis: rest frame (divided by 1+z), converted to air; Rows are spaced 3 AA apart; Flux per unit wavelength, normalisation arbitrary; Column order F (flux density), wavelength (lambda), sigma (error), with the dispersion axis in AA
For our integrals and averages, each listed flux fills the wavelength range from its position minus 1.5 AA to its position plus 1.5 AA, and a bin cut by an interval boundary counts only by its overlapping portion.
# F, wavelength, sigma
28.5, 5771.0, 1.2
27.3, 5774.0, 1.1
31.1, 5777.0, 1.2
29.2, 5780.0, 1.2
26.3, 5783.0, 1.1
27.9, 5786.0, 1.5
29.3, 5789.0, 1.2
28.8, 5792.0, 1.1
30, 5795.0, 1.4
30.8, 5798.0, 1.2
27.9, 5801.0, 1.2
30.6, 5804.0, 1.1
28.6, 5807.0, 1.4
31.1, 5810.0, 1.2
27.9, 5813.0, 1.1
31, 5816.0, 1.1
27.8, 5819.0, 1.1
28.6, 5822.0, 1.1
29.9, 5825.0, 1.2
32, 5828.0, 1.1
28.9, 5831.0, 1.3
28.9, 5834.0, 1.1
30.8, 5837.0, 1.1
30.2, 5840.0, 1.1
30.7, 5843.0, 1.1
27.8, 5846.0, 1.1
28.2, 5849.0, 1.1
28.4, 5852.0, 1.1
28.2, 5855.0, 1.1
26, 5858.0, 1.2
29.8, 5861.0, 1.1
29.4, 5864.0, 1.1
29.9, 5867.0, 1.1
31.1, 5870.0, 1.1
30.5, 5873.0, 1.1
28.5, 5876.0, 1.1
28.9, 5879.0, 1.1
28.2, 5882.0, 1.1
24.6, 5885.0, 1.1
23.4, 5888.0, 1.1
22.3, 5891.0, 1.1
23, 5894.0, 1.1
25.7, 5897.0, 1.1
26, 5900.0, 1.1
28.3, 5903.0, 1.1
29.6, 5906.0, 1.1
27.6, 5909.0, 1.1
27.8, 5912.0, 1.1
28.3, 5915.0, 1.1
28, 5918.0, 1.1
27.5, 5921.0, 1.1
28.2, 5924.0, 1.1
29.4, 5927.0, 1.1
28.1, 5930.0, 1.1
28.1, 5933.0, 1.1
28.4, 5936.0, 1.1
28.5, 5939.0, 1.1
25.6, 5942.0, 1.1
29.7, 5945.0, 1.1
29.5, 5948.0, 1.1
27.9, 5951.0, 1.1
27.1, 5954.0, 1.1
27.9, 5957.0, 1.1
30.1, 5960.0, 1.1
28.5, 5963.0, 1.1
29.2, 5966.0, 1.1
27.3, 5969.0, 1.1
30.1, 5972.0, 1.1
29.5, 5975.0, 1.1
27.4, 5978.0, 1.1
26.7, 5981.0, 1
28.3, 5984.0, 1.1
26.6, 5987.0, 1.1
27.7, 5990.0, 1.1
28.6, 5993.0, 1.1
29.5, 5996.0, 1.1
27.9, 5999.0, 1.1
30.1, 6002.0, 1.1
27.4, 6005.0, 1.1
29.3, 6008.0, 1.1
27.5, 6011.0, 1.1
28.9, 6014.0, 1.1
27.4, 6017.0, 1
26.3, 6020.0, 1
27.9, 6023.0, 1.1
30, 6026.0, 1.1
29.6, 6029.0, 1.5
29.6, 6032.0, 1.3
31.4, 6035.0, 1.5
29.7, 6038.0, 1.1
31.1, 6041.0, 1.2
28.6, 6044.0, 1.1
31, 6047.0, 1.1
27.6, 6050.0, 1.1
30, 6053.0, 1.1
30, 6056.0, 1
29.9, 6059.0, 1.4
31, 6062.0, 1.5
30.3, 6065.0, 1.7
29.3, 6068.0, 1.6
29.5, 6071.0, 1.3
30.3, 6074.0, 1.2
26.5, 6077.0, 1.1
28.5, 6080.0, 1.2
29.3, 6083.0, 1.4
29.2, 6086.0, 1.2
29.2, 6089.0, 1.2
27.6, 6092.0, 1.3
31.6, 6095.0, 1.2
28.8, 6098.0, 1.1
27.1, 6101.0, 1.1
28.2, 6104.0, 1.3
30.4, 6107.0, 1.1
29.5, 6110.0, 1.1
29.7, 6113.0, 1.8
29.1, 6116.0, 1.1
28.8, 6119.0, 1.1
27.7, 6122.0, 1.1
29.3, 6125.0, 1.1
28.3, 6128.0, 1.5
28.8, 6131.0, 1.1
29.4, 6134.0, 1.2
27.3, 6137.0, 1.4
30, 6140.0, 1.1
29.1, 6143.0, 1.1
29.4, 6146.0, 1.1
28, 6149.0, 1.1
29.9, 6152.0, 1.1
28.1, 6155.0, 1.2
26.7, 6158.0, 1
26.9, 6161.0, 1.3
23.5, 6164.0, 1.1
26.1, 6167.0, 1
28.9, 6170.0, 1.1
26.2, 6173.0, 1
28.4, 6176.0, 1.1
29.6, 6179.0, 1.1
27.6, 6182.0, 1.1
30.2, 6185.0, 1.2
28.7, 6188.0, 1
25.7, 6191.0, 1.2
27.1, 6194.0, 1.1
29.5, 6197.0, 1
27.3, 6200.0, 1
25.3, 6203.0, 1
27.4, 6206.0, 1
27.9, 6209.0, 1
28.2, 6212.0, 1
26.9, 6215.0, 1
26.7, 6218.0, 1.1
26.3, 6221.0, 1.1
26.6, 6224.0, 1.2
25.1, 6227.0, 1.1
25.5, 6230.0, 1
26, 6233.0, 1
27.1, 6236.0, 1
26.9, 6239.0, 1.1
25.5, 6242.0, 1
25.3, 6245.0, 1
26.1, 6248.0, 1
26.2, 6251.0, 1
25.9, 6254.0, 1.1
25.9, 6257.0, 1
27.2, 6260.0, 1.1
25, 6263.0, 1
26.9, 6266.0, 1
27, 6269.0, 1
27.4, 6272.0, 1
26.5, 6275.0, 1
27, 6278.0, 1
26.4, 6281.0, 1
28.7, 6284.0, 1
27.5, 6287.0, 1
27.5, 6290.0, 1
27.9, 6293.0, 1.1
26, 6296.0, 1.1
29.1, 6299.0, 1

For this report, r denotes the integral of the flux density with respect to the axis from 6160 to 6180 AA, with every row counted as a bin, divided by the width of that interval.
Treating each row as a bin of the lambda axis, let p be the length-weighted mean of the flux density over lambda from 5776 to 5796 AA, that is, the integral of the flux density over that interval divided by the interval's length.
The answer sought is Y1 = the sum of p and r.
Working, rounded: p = 28.9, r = 27.0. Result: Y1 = 55.9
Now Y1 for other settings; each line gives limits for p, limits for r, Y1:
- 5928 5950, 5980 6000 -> 56.2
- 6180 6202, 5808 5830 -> 57.7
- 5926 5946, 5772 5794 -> 56.8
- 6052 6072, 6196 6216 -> 57.5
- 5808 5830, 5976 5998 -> 57.6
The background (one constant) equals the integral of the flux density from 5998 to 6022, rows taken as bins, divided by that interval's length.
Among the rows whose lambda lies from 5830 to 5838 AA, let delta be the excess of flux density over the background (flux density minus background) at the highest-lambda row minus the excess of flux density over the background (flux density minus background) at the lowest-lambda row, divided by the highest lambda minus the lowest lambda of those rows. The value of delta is 0.3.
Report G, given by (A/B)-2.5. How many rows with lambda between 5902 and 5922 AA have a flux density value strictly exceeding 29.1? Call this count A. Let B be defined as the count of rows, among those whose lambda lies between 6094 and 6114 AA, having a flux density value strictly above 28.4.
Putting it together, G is -2.3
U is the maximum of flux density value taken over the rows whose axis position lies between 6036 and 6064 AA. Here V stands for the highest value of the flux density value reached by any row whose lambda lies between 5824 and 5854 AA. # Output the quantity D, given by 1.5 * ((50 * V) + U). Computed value 2447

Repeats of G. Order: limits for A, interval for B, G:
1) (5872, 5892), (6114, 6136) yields -2.3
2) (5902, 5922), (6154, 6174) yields -1.5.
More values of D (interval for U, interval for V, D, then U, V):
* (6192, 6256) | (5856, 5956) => 2377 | 29.5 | 31.1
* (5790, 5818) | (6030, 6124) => 2417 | 31.1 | 31.6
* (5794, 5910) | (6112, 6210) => 2313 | 32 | 30.2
